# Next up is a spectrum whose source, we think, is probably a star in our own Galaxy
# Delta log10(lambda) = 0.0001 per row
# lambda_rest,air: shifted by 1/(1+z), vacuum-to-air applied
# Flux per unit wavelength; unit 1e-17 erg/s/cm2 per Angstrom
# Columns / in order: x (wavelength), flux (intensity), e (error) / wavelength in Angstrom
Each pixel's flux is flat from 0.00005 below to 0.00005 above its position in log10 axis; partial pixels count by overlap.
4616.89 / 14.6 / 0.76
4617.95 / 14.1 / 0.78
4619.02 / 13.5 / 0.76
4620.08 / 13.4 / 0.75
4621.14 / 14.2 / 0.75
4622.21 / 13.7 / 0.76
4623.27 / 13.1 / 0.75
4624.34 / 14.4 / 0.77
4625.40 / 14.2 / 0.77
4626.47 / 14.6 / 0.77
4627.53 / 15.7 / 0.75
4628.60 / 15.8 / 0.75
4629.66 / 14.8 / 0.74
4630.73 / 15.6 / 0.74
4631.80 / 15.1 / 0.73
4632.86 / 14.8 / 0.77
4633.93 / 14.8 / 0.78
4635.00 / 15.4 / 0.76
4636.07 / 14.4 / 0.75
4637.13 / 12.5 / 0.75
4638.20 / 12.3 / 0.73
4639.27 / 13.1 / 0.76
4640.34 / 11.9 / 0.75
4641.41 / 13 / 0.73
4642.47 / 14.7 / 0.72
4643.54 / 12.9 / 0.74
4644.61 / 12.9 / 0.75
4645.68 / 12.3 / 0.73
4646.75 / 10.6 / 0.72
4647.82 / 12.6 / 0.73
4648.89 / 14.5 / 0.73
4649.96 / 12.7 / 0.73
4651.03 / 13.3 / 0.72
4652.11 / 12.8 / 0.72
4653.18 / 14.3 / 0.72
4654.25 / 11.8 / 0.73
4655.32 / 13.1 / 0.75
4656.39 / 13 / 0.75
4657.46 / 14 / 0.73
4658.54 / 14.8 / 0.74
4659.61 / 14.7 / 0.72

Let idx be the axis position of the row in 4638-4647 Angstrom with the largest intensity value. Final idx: 4642.47 Angstrom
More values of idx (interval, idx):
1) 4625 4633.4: 4628.60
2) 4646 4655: 4648.89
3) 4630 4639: 4630.73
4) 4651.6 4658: 4653.18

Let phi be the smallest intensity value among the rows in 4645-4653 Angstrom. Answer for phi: 10.6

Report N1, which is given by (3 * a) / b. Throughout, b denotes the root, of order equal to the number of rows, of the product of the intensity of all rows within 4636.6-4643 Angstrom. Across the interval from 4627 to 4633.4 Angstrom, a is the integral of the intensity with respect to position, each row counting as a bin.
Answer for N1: 22.8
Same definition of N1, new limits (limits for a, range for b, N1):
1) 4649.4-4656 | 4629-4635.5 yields 17.1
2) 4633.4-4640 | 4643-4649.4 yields 21.5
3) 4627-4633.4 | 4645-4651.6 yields 23.3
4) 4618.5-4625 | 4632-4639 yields 19.2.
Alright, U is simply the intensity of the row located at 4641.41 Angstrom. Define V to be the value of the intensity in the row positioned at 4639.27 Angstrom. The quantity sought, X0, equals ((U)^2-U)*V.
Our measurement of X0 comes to 2044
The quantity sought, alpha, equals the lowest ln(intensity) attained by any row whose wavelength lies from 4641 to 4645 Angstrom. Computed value 2.56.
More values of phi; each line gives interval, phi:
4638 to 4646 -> 11.9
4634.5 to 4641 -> 11.9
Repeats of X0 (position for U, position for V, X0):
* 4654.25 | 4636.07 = 1835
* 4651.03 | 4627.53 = 2568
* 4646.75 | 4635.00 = 1567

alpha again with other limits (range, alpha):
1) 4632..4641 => 2.48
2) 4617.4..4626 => 2.57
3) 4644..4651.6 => 2.36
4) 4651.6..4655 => 2.47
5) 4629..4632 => 2.69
